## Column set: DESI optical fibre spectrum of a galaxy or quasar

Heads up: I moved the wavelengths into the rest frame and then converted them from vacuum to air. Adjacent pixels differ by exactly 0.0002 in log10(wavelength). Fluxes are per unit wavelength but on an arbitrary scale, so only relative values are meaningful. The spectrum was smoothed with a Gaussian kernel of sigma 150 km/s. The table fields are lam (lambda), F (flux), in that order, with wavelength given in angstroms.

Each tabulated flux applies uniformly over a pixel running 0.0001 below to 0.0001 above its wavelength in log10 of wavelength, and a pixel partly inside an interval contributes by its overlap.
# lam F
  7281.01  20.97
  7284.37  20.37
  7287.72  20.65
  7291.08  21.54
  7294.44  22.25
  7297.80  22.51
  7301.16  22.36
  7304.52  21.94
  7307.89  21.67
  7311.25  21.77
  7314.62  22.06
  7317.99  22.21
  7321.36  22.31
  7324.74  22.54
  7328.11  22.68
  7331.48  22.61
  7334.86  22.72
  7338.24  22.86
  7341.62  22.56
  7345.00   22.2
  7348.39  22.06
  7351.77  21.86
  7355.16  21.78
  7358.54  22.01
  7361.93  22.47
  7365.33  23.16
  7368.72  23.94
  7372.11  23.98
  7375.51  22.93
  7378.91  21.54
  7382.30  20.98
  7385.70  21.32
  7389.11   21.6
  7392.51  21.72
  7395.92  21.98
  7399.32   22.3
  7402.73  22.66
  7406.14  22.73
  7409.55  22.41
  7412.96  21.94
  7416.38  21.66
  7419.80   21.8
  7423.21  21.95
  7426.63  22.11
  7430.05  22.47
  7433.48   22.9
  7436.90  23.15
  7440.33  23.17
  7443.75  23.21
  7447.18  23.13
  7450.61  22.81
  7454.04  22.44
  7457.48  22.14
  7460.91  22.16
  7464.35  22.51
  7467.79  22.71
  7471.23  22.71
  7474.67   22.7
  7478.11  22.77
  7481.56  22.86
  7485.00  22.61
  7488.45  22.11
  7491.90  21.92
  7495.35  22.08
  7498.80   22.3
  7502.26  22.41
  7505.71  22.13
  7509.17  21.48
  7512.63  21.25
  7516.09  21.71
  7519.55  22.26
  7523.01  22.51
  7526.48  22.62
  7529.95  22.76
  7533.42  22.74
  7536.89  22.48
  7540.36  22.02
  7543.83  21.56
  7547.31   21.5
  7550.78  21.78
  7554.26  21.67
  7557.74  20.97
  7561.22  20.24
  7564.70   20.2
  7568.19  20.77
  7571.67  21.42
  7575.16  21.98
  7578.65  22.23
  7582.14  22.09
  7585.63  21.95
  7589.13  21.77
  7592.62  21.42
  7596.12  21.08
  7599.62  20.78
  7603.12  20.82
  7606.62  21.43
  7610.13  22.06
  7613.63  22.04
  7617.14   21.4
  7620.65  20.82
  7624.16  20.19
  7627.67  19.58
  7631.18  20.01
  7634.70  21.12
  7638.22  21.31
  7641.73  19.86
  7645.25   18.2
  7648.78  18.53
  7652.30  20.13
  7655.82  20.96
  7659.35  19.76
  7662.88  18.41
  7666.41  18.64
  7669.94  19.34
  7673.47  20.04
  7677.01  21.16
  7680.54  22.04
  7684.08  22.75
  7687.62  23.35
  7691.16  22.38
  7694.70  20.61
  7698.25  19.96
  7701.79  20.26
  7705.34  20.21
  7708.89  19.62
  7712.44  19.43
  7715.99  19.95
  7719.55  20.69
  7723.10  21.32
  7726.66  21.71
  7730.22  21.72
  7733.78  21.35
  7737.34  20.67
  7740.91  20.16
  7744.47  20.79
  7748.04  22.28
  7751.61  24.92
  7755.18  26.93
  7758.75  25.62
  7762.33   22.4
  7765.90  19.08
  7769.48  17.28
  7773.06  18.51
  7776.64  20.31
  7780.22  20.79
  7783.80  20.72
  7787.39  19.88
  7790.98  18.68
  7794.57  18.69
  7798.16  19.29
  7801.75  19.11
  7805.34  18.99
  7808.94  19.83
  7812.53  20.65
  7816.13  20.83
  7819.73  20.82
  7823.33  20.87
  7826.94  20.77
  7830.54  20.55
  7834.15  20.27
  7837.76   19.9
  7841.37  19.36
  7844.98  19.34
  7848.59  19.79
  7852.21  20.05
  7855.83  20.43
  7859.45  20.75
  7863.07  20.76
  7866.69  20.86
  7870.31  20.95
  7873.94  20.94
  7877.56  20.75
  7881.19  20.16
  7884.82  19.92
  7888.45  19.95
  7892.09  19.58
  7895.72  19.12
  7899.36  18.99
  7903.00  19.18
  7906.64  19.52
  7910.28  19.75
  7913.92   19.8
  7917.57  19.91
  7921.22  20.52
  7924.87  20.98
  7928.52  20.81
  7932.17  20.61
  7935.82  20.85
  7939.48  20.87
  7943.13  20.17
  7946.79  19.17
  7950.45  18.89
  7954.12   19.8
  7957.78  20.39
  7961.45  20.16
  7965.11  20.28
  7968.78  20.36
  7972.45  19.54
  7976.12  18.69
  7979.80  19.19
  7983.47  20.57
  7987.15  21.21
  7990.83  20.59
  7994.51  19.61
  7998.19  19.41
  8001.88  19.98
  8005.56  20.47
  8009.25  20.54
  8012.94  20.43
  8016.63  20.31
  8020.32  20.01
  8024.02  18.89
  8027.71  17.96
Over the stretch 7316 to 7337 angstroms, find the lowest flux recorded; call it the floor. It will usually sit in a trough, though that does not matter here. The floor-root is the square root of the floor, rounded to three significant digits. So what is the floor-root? 4.71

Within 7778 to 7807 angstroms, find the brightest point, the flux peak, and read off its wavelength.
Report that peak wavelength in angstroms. 7780.22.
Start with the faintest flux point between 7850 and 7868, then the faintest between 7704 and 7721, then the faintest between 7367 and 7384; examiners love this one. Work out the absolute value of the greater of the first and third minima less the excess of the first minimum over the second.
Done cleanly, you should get 20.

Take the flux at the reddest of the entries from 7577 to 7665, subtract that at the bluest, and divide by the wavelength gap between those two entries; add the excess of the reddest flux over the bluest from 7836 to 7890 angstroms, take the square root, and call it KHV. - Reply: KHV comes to 0.1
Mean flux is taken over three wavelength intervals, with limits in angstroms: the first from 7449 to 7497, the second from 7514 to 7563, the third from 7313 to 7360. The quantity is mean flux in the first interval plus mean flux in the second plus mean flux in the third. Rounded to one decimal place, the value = 66.7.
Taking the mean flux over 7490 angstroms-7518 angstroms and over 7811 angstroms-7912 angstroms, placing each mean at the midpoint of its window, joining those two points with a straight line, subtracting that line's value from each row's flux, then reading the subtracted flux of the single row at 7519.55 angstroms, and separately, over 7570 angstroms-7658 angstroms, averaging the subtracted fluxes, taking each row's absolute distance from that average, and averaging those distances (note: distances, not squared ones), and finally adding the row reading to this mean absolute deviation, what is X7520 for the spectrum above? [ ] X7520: 1.2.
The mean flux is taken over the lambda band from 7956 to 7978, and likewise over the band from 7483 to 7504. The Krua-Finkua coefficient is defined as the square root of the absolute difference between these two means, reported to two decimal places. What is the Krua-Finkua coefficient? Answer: 1.53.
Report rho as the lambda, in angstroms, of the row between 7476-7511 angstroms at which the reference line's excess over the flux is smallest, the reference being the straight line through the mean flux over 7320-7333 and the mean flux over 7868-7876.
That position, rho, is 7481.56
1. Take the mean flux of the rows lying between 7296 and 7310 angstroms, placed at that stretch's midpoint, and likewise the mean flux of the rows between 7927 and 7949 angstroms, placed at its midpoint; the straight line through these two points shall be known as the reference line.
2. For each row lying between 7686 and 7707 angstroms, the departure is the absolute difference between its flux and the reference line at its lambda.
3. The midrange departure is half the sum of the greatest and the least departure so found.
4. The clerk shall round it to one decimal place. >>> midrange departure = 1.4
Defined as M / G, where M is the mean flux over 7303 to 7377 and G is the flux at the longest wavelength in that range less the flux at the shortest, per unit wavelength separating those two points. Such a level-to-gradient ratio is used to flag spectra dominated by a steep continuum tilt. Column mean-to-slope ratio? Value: 1611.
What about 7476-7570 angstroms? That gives -987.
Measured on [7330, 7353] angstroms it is -606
